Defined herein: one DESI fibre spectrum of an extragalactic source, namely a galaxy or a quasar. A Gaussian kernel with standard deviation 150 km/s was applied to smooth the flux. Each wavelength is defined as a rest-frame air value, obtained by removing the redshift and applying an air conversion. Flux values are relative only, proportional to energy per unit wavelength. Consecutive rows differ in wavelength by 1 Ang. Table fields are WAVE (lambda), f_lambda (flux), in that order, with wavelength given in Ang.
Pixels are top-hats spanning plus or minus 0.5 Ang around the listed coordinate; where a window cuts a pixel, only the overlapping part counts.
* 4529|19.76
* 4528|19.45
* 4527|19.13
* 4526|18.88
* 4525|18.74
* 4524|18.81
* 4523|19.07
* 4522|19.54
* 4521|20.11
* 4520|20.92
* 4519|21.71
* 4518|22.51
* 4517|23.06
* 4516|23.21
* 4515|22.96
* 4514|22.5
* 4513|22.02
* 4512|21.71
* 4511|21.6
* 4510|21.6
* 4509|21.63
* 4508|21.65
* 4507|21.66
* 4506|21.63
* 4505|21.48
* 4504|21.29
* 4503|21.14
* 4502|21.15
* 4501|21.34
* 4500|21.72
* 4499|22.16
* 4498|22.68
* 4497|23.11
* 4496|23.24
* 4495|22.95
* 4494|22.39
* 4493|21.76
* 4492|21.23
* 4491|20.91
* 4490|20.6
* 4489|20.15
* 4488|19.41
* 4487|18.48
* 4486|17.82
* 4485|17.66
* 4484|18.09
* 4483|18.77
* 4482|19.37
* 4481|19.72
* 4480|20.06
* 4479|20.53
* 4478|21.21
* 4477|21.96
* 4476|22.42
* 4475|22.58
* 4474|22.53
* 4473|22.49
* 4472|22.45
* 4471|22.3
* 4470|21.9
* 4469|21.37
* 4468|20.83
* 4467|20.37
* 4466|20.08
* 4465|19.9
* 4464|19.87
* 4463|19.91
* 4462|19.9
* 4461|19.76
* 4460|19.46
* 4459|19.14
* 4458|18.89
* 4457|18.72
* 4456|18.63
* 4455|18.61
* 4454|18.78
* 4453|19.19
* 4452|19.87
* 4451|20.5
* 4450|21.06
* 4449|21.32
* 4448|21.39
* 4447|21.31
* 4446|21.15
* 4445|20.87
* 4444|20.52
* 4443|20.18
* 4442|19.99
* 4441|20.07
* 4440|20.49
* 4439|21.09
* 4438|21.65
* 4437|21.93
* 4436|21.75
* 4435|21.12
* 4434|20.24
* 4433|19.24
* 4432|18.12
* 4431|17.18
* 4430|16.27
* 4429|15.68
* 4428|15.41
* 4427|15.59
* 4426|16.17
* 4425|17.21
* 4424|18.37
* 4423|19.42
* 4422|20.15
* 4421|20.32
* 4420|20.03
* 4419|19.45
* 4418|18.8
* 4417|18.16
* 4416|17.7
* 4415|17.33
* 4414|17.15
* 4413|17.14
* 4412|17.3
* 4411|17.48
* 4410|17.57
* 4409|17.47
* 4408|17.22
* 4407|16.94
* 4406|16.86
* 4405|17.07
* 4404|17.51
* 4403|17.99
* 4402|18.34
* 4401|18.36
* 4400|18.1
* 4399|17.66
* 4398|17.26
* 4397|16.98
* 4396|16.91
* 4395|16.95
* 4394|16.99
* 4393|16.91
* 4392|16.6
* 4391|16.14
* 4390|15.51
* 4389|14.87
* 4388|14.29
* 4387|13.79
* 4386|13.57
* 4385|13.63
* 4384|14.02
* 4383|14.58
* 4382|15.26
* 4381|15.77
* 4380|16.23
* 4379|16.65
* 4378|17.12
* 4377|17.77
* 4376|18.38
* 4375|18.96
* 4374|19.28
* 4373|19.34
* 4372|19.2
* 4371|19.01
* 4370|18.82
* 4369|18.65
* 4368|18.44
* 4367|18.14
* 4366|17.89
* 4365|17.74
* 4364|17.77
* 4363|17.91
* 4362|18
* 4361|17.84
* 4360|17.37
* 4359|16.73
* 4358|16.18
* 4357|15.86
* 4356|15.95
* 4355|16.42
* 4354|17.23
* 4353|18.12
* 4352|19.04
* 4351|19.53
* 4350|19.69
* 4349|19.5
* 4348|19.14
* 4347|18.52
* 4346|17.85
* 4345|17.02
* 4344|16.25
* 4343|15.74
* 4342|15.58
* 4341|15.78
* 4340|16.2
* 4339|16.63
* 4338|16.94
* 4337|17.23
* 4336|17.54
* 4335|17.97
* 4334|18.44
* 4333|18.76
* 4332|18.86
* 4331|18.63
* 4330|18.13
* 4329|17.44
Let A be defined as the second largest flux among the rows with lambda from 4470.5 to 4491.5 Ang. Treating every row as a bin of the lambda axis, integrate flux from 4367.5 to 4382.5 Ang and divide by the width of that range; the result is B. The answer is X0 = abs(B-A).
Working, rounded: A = 22.53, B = 17.9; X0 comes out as 5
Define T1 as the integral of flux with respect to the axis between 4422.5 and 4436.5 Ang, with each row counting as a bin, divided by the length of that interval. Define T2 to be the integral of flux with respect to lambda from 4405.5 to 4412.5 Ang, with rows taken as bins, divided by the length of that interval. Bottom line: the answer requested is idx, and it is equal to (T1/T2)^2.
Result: 1.09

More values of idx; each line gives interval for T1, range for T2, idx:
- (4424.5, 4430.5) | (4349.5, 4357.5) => 0.82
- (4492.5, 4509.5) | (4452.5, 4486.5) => 1.18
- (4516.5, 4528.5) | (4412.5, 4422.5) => 1.17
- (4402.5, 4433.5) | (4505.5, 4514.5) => 0.66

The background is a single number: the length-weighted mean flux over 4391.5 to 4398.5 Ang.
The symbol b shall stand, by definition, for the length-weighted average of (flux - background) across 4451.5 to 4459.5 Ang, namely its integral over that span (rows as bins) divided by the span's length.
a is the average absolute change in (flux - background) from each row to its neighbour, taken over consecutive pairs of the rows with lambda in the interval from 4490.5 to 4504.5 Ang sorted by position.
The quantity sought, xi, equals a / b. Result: 0.17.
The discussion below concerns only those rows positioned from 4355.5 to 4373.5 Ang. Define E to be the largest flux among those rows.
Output 19.34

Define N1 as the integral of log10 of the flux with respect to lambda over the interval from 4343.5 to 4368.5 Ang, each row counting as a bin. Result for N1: 31.2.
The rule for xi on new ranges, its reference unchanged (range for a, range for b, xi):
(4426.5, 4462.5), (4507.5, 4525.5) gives 0.09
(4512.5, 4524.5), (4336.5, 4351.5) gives 1.02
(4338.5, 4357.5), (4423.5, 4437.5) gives 0.41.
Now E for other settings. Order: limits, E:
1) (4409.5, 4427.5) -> 20.32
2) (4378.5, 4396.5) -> 16.99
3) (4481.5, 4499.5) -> 23.24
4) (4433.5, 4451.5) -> 21.93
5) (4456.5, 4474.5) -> 22.53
